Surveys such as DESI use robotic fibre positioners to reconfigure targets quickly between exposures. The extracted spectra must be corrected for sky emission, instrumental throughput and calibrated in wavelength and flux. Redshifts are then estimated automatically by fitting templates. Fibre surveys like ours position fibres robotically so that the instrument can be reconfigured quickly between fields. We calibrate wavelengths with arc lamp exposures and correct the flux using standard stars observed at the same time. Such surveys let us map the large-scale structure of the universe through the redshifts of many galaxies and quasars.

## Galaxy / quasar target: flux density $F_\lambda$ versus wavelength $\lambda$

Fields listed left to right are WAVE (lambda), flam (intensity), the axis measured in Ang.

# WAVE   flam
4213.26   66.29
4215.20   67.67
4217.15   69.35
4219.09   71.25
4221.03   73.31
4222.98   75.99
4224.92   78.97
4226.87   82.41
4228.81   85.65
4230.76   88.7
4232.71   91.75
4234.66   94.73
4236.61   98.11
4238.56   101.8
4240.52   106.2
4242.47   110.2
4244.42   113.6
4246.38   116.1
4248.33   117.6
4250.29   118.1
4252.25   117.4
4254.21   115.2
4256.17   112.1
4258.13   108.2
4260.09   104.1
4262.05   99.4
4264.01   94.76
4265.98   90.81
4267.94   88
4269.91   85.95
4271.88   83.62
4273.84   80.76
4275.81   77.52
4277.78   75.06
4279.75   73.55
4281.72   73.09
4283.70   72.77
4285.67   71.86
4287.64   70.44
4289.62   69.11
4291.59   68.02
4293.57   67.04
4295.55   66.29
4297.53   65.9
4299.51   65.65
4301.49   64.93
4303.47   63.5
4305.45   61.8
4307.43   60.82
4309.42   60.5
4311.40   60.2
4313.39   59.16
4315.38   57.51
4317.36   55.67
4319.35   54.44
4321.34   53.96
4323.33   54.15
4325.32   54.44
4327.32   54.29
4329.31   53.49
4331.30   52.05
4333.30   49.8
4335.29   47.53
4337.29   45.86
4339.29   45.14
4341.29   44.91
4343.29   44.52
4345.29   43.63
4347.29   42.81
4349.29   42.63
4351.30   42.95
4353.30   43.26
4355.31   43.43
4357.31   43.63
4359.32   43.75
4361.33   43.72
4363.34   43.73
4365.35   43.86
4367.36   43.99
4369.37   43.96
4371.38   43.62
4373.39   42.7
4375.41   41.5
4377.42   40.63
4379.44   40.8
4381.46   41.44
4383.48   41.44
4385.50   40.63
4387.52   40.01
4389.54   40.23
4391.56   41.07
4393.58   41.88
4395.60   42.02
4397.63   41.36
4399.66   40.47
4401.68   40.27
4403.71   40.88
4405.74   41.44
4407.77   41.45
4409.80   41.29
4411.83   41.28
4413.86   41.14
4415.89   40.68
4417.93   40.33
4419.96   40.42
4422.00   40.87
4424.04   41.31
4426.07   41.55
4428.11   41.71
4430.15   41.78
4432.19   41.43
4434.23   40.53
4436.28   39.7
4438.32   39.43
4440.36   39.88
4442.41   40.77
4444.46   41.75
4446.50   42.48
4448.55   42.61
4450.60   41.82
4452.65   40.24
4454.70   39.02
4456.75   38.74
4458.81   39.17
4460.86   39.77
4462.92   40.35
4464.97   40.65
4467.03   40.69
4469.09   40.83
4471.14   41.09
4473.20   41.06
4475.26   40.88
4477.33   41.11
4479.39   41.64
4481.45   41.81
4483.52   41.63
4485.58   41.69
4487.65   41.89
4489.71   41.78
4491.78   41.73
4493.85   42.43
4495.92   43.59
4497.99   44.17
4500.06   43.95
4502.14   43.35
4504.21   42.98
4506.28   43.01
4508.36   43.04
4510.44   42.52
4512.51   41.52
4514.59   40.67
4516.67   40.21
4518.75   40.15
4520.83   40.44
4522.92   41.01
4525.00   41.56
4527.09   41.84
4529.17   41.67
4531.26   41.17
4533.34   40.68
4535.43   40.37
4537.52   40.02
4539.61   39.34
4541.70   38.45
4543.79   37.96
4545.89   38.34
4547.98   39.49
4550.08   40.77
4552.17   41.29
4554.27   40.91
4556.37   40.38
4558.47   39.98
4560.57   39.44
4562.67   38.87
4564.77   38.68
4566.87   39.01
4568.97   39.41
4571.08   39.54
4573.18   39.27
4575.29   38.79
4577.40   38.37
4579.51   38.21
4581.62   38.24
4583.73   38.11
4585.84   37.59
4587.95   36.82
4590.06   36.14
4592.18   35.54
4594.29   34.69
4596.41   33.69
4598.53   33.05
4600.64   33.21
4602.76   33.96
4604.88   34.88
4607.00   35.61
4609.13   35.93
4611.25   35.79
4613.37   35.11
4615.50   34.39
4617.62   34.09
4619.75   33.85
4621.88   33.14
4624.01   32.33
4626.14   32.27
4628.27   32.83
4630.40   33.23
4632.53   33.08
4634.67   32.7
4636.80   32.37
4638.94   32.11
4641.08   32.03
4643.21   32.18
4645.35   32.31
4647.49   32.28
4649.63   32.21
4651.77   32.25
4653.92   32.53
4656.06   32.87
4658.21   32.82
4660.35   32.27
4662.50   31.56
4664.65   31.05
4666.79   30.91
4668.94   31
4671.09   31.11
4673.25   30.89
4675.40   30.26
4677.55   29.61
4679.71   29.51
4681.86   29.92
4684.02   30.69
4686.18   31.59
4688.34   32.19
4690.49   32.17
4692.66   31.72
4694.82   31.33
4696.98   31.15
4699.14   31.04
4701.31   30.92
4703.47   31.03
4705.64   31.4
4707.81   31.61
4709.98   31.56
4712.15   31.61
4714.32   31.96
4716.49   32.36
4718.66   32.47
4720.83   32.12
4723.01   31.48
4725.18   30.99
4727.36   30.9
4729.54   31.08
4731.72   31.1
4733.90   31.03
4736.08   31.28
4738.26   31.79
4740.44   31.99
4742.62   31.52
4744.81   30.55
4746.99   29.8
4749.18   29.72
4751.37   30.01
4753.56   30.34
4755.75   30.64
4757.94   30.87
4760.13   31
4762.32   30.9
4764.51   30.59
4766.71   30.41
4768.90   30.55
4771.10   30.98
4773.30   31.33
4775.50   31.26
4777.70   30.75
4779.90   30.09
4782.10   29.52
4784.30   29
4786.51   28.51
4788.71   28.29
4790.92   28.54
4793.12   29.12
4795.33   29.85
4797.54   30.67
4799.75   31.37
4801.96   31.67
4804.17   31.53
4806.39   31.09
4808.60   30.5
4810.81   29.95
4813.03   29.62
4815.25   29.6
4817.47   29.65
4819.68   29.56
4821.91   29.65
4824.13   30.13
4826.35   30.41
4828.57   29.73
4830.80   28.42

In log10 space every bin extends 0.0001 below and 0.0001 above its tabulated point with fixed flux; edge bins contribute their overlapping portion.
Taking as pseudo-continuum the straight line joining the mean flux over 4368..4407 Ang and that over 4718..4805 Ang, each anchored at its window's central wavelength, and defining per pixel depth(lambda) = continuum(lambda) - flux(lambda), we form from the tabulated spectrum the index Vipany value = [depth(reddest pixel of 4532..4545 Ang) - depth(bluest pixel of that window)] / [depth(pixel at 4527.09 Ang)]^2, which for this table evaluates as 0.1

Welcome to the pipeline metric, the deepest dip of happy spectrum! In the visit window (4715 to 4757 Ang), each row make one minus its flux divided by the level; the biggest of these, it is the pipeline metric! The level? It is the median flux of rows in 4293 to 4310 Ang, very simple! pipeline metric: 0.542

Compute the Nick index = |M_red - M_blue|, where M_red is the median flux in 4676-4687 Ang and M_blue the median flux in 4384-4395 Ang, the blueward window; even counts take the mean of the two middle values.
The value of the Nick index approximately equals 11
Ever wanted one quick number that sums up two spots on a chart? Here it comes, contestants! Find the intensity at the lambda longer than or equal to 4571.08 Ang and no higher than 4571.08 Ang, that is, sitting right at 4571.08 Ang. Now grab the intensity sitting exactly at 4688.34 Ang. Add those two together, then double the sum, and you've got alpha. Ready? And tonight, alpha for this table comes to 143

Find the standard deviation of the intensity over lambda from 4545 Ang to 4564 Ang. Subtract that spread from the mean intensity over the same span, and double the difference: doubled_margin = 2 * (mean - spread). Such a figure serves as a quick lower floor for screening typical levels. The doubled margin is 78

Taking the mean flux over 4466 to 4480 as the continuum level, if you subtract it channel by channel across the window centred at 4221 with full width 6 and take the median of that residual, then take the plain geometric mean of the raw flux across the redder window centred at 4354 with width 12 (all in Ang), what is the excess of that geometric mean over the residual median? 11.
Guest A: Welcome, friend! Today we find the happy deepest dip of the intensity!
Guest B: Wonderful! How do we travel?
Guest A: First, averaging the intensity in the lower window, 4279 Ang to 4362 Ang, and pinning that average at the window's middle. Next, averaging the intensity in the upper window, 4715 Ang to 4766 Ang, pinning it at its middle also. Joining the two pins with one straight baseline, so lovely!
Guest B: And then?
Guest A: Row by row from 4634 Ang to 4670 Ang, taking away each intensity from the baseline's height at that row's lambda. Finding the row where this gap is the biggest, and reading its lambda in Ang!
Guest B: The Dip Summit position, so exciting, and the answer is 4638.94 Ang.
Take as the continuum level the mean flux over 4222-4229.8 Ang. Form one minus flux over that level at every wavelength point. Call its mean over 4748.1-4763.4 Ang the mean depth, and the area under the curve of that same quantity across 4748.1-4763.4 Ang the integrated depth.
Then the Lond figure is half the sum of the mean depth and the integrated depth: 5.1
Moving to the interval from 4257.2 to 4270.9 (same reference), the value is -1.4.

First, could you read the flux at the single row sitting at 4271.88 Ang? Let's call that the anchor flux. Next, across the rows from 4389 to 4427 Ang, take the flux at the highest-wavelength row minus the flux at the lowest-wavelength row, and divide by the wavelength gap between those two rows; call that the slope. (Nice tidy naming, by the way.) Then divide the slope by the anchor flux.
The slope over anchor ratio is 0.0004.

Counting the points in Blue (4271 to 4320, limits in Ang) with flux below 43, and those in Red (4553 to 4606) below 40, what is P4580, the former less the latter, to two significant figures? -23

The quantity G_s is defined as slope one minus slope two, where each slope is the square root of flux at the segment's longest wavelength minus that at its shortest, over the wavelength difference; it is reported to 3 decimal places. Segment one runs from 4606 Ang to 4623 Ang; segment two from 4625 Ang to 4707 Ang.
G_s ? -0.013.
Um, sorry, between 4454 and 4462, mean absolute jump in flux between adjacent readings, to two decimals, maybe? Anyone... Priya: 0.44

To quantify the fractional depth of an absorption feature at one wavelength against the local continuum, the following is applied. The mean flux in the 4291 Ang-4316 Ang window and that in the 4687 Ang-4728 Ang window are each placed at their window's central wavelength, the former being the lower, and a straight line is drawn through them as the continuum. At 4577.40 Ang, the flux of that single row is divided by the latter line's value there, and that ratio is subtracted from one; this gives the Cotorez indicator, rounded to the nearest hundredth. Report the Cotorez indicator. 0.08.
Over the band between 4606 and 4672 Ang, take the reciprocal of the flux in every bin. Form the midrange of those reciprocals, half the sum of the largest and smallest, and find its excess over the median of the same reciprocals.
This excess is -0.0008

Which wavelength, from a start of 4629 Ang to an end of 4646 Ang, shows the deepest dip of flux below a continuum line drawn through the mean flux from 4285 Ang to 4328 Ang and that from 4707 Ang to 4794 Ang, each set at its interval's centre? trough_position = 4638.94 Ang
